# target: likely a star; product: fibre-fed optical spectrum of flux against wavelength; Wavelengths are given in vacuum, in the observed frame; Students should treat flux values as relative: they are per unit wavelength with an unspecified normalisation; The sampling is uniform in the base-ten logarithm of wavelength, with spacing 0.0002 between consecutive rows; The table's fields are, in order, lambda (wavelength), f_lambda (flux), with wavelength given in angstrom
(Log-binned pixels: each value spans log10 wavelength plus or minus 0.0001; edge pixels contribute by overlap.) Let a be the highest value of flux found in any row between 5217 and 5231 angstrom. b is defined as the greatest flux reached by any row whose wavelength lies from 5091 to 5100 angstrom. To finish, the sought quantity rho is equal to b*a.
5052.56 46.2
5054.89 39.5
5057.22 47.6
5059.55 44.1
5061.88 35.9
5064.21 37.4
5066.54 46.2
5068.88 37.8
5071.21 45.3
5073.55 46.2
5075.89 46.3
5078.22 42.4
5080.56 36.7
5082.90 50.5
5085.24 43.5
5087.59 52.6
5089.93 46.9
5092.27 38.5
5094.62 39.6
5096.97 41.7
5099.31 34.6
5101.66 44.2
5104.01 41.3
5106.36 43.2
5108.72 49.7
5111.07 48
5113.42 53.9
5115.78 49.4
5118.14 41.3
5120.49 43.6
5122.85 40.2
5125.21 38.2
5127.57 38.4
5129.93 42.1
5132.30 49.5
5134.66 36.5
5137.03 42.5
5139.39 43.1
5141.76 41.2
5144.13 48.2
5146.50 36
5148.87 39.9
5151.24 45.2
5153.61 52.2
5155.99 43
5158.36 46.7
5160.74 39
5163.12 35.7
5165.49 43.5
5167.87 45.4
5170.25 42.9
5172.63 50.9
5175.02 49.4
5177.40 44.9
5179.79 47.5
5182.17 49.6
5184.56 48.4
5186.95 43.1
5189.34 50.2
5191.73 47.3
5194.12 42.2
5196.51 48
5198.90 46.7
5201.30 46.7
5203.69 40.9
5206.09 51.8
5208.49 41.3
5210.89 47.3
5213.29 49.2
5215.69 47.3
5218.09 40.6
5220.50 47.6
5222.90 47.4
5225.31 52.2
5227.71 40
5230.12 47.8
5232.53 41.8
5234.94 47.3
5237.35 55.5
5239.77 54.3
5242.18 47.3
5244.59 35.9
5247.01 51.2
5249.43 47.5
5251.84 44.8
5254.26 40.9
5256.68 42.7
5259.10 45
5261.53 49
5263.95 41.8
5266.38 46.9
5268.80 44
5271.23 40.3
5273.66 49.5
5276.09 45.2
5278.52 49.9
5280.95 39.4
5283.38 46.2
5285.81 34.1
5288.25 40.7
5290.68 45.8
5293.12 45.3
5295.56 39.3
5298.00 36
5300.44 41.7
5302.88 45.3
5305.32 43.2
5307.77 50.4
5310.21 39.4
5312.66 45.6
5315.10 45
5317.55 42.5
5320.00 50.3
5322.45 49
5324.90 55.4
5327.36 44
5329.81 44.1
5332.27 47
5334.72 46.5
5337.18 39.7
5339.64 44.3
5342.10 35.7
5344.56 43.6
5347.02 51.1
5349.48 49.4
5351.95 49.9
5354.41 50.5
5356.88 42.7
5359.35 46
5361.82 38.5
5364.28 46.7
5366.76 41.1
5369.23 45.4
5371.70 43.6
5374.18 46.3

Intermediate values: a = 52.2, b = 41.7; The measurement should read 2177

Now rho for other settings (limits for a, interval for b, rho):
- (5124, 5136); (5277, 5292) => 2470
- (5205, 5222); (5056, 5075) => 2466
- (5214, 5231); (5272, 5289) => 2605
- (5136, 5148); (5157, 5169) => 2251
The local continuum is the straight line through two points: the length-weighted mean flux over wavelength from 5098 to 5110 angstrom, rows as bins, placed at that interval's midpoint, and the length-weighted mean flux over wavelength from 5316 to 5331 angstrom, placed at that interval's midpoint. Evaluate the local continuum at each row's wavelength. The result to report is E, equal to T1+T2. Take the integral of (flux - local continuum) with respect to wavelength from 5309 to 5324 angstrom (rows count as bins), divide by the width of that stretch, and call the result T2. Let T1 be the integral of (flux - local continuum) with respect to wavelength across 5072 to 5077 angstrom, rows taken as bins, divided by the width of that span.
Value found 2.4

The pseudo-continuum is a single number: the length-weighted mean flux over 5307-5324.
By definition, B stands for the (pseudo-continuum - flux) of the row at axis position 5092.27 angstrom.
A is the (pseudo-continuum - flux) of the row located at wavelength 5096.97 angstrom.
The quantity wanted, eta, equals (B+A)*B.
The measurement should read 92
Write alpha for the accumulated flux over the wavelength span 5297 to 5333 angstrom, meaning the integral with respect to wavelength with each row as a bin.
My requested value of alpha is 1631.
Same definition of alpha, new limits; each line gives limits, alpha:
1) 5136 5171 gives 1504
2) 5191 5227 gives 1668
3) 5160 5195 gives 1591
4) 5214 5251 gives 1736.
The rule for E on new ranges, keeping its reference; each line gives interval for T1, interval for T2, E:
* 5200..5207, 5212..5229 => 2.5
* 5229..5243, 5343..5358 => 3.0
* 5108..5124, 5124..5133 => 2.0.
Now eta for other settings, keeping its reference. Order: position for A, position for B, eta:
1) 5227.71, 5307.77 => -8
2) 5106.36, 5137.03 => 24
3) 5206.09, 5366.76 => -3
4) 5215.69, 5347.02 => 31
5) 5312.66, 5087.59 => 39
